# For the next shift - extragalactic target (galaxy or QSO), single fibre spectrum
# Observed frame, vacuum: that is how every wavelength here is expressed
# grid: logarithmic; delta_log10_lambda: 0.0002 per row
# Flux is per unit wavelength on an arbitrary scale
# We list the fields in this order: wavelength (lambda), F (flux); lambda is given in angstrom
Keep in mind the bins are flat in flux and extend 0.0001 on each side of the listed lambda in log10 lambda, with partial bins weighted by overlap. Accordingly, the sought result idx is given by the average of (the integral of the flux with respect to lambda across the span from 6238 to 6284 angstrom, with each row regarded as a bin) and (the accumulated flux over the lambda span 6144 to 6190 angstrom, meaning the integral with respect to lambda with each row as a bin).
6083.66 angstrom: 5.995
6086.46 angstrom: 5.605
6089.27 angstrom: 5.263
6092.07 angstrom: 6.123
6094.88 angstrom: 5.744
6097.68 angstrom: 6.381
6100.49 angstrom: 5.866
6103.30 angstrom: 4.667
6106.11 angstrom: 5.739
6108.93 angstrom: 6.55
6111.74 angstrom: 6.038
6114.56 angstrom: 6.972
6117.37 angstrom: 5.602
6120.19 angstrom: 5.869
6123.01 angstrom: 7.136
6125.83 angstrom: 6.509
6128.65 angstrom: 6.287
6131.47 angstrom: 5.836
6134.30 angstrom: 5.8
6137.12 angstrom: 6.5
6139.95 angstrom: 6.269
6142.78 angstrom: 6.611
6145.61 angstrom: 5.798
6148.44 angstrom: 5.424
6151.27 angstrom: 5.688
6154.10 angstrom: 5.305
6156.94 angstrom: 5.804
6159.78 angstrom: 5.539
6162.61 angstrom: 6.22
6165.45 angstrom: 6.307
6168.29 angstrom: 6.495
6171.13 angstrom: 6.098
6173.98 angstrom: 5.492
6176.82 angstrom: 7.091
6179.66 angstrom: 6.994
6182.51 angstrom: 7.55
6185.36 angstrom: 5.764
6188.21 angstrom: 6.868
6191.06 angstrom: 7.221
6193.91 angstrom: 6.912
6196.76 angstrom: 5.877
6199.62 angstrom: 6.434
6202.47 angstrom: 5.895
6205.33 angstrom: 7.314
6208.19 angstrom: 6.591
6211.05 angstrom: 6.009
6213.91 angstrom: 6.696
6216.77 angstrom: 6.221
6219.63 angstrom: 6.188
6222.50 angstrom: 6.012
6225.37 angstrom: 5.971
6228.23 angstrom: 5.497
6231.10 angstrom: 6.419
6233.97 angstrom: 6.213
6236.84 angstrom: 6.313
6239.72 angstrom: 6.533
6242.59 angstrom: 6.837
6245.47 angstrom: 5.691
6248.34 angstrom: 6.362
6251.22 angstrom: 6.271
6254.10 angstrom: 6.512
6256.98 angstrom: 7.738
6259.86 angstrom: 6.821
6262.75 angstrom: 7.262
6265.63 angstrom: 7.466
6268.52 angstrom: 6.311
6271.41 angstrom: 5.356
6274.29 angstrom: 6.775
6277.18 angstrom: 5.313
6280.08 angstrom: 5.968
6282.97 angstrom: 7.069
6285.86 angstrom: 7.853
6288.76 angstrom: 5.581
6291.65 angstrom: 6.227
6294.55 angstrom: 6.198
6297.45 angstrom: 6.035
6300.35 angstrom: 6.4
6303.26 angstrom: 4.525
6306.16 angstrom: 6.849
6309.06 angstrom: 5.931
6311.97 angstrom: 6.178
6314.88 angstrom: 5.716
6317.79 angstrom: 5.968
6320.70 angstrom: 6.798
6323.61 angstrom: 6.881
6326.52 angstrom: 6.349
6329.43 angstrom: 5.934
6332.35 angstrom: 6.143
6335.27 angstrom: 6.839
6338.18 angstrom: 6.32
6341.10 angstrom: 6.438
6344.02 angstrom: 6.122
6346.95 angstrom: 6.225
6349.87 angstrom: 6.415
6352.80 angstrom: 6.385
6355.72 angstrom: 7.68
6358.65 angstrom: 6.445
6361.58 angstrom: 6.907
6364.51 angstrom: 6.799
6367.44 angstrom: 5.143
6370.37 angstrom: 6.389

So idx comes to 292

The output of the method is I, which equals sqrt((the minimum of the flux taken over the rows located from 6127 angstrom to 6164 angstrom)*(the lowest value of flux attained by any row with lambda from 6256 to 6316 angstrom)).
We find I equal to 4.90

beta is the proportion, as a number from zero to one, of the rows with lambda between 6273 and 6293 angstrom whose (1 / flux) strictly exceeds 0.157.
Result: 0.571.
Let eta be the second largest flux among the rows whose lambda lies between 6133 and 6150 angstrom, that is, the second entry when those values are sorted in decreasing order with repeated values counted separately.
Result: 6.5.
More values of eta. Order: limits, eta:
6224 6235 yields 6.213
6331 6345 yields 6.438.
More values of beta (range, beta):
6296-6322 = 0.667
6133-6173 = 0.786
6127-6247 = 0.619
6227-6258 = 0.545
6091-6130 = 0.643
